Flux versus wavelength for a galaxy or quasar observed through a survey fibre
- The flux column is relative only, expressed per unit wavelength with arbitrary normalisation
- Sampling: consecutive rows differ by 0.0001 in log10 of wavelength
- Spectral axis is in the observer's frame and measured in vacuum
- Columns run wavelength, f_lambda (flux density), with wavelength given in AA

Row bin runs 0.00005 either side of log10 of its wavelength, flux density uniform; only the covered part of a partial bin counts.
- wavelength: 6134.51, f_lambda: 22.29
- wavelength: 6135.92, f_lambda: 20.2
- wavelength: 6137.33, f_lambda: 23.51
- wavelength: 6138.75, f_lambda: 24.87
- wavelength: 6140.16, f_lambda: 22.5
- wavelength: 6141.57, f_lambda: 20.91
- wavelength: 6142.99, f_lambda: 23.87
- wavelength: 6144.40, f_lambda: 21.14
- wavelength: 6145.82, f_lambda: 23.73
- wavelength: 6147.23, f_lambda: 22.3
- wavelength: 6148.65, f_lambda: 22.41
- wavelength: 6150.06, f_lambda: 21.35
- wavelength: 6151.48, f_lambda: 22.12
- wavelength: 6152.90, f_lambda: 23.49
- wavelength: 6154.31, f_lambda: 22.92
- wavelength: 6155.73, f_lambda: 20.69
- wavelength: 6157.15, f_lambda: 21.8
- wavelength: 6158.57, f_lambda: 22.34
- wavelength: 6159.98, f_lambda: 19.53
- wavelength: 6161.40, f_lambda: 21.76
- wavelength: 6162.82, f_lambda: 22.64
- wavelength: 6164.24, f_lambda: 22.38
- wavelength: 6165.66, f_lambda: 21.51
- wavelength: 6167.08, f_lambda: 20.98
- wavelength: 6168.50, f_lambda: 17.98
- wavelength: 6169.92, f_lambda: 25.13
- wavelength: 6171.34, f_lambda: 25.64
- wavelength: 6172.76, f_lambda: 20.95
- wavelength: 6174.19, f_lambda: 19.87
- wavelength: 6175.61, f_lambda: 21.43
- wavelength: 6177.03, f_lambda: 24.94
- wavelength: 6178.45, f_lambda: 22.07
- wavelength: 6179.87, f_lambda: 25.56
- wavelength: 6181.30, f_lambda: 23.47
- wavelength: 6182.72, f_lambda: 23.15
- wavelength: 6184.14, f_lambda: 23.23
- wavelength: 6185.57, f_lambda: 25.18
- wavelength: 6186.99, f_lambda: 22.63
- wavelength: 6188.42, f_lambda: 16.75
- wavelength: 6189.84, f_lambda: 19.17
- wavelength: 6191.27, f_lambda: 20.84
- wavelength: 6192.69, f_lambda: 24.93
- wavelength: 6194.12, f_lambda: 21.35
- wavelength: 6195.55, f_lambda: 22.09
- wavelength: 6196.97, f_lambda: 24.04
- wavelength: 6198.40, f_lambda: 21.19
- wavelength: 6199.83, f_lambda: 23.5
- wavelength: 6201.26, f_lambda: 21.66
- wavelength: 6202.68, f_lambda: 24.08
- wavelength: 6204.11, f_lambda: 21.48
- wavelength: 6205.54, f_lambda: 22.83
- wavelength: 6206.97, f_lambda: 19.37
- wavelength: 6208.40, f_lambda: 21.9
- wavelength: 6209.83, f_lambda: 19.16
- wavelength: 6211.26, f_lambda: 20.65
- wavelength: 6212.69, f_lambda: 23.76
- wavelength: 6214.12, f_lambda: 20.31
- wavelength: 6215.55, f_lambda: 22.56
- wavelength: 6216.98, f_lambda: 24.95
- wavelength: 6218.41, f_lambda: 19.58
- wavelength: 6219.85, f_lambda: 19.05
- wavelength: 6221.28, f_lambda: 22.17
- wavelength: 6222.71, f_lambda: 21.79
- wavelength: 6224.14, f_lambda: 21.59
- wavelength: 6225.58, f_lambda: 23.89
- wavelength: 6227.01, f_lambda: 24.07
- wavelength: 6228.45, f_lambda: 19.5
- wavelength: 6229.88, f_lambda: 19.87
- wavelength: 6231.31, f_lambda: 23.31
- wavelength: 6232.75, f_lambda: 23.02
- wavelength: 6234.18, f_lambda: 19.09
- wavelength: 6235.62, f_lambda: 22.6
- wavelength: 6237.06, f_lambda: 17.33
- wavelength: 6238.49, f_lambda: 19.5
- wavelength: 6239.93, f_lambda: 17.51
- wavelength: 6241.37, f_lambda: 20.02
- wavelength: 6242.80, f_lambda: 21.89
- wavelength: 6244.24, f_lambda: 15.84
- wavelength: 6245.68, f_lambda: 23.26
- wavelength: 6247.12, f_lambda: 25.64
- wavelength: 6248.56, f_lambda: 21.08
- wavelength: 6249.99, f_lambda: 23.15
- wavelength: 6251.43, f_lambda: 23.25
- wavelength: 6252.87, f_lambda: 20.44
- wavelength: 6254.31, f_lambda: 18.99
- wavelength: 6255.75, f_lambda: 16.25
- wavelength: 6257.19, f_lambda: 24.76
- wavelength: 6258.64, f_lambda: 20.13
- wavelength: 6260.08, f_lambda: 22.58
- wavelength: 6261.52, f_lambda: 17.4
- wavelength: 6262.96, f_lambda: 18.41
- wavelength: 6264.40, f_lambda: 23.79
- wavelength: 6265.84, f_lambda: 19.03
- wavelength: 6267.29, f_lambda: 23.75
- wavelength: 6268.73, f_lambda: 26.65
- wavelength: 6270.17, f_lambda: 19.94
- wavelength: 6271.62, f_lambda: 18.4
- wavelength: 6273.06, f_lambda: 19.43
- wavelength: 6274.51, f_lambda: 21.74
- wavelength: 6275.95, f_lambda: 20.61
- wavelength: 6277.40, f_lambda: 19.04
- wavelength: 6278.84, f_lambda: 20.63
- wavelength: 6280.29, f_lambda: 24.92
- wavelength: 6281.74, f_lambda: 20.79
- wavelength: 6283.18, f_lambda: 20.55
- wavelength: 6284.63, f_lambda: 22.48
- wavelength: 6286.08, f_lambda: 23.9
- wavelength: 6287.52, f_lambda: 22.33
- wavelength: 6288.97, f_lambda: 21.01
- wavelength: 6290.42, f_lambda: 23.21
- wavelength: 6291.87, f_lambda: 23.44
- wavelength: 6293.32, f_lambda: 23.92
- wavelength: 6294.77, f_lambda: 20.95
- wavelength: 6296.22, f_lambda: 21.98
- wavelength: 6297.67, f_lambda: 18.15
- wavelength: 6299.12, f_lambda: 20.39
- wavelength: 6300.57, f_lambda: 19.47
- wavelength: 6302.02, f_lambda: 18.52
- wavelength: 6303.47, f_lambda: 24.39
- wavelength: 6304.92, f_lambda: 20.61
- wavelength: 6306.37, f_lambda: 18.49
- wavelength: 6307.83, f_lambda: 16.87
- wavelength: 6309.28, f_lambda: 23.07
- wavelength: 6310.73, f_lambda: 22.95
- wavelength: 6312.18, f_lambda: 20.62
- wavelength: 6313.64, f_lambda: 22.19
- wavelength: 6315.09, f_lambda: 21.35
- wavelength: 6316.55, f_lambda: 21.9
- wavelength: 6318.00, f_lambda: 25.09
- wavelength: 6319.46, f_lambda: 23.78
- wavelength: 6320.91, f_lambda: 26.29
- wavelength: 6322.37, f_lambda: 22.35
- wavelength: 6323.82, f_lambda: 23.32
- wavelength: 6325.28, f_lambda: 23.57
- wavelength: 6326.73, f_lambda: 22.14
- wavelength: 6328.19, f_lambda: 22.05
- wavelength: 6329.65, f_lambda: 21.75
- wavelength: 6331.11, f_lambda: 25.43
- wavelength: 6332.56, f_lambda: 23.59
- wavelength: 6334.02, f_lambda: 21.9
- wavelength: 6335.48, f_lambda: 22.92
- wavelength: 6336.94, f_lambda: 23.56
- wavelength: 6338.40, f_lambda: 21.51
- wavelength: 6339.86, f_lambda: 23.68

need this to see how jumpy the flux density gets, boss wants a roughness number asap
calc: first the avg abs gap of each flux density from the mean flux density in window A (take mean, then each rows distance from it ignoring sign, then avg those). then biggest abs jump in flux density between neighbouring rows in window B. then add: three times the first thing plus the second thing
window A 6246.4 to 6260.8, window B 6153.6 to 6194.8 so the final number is 14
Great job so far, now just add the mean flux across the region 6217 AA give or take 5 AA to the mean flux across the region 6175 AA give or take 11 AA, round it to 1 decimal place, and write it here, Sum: 44.5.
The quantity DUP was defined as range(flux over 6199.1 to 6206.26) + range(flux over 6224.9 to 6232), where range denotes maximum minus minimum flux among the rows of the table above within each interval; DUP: 7.2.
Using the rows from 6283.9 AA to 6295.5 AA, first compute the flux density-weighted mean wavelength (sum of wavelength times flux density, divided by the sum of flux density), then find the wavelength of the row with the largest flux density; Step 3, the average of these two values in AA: 6291.5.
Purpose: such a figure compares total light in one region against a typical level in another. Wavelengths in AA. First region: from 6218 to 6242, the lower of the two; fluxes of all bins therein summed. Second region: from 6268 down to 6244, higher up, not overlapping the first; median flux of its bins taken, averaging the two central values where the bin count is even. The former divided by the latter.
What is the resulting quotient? 16.8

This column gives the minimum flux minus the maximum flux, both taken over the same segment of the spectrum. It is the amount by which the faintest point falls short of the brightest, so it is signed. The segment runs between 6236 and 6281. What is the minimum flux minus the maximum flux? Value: -10.8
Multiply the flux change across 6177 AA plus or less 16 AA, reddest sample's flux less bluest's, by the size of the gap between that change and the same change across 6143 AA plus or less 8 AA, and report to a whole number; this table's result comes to 6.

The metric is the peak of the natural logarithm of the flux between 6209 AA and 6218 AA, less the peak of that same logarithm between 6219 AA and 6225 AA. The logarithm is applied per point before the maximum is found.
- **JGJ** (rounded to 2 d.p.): 0.12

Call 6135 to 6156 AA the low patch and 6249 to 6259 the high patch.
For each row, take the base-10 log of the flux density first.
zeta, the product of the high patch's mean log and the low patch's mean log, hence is 1.78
